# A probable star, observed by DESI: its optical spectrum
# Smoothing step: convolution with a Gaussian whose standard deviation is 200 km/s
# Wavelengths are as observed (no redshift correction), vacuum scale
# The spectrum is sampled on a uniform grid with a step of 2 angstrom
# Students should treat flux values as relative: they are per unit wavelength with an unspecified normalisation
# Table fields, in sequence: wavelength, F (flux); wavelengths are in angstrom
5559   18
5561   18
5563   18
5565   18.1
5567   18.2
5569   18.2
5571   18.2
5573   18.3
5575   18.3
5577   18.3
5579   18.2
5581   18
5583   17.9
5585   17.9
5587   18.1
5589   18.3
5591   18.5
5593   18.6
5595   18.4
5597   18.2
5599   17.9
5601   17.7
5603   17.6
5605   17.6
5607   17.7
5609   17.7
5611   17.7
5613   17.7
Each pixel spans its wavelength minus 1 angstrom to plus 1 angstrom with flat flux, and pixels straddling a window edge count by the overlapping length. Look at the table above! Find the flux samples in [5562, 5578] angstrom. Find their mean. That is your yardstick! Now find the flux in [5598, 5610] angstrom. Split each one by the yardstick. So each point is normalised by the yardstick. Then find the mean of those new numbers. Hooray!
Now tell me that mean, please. 0.97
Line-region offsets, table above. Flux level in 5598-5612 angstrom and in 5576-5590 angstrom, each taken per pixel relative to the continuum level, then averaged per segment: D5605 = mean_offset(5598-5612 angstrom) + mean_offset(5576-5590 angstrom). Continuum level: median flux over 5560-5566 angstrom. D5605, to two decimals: -0.20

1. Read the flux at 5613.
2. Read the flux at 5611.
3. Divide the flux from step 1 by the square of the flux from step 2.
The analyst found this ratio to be 0.0565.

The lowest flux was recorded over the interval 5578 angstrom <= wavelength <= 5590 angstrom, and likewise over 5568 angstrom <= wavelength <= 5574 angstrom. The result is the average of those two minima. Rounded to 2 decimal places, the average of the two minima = 18.05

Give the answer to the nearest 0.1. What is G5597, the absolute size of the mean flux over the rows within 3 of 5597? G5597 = 18.2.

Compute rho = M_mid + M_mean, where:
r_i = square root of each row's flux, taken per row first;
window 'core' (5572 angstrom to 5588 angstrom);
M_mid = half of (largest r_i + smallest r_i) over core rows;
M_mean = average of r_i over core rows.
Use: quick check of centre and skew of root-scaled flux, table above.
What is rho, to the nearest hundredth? 8.51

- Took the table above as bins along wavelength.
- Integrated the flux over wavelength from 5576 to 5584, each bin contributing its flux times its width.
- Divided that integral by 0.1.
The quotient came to 1448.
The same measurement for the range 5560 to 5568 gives 1446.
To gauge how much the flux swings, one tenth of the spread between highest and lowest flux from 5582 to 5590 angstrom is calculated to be 0.040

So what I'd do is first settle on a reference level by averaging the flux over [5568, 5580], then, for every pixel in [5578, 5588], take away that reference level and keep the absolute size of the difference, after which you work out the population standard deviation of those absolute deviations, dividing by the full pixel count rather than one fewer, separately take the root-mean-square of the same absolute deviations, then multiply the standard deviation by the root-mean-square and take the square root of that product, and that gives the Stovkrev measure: 0.173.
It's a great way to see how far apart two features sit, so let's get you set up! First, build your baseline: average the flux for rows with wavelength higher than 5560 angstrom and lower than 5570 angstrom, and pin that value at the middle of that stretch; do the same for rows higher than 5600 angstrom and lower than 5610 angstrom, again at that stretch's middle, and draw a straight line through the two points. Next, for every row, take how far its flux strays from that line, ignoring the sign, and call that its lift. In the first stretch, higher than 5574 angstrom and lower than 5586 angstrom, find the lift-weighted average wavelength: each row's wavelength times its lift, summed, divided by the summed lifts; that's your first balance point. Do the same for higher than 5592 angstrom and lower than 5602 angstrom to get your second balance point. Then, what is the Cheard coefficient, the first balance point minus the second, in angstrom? -17.6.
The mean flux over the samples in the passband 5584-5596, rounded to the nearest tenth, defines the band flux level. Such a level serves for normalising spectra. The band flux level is 18.3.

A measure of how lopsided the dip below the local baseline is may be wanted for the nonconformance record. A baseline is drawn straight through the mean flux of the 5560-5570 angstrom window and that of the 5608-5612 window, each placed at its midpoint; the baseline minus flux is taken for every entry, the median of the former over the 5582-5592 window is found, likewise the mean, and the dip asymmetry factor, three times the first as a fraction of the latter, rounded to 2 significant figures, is 2.5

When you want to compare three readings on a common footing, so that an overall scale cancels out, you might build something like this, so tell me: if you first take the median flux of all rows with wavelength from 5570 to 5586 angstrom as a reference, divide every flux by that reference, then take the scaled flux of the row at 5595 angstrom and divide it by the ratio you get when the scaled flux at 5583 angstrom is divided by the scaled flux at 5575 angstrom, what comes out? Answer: 1.03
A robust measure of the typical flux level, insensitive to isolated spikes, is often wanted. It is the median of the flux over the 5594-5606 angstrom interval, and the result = 17.8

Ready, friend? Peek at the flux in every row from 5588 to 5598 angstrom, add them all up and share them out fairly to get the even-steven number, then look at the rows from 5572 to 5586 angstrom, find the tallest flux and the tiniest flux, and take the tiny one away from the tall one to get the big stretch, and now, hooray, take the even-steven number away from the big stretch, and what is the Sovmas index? -18.0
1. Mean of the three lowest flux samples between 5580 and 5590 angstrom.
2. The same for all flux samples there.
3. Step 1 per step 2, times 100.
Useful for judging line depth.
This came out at 99.4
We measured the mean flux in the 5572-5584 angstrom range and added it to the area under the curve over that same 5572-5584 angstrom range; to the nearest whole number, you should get 236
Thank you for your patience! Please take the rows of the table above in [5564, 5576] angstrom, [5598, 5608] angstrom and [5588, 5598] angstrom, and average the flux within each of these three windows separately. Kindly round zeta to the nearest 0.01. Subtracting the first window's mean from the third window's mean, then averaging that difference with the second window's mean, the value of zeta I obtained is 8.94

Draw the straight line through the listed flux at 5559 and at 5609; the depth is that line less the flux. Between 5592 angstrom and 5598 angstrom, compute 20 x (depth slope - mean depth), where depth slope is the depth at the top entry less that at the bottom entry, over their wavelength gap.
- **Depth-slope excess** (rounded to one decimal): 14.2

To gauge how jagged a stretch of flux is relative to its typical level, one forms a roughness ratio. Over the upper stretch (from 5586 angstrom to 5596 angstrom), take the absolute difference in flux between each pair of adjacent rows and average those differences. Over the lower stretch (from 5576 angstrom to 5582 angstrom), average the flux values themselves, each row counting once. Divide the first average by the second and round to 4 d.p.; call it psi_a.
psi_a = 0.0096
